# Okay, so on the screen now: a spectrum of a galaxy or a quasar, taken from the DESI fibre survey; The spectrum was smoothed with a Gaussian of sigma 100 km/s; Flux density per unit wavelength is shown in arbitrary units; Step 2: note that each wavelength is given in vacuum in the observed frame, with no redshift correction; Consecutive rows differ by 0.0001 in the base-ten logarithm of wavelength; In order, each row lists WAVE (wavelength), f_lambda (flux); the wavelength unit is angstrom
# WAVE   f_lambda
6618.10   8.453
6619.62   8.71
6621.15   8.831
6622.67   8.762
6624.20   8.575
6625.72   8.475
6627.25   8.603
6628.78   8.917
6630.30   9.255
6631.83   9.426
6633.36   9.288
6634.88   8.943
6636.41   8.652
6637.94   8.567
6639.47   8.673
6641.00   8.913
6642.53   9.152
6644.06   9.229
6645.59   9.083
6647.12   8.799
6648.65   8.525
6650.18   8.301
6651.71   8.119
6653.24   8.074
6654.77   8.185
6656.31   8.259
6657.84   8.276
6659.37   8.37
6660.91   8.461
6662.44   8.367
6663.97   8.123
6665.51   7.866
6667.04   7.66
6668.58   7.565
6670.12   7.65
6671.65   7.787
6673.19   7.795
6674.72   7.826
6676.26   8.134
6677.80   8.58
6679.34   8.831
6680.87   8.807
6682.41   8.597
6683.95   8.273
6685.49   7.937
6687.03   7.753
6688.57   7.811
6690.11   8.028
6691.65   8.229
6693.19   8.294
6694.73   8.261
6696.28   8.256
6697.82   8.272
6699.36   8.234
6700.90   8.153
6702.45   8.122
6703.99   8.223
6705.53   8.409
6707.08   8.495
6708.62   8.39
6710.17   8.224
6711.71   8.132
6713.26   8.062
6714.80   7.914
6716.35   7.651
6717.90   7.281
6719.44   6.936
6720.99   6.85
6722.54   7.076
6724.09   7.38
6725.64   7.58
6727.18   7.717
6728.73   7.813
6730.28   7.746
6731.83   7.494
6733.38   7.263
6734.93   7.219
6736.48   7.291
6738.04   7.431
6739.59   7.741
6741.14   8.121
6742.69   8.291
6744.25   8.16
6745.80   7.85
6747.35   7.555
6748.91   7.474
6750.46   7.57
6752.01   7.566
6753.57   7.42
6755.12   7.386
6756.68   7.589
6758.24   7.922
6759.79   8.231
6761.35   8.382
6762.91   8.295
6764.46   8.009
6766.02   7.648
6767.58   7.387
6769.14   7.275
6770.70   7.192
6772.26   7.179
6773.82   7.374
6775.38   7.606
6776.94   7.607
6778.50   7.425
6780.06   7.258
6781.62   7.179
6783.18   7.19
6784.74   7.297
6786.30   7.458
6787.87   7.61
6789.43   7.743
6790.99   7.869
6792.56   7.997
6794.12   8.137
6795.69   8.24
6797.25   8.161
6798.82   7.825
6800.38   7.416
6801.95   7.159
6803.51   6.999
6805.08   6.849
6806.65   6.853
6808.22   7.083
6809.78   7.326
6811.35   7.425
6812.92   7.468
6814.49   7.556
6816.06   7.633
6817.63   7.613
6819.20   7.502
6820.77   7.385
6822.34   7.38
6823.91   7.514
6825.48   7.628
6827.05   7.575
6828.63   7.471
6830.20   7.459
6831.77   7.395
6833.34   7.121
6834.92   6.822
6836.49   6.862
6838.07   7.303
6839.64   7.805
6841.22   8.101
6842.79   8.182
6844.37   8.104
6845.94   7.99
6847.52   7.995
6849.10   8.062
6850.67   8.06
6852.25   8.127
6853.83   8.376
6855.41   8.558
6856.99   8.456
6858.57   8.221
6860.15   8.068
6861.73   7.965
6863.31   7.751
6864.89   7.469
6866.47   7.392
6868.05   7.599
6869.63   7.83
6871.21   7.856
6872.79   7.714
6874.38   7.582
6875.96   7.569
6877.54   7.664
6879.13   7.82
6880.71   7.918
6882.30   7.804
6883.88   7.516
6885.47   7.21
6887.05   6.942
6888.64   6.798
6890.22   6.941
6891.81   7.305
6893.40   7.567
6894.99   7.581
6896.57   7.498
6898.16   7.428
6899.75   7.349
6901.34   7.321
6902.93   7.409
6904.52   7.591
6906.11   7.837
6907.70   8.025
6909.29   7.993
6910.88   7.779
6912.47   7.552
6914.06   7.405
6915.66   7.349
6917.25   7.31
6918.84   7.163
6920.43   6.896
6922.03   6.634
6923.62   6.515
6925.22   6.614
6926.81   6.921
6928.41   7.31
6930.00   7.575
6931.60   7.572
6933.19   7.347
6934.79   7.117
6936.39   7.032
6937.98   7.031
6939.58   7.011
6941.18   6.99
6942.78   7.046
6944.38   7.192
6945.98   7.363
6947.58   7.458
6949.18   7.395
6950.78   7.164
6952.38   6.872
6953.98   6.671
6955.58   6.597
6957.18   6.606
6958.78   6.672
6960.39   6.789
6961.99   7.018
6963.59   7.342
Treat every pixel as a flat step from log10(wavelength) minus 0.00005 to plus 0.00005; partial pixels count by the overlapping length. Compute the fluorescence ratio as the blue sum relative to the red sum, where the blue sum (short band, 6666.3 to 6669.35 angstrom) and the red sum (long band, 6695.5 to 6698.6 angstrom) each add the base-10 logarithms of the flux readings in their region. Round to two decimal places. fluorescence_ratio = 0.96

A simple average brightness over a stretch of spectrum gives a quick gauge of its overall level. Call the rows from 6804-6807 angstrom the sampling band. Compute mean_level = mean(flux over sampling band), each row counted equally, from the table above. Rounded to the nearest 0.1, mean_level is 6.9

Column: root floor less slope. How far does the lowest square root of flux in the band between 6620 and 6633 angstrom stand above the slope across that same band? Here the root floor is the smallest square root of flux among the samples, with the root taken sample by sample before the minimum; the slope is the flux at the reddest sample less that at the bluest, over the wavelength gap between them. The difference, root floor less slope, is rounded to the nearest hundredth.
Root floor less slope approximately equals 2.86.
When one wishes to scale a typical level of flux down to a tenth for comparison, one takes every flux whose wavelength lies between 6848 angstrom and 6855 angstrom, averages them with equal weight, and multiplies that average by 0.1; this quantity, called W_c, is 0.82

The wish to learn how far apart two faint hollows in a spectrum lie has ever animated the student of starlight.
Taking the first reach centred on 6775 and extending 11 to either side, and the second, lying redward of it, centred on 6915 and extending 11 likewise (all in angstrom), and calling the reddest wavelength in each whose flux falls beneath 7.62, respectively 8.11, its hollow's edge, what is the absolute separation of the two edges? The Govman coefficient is 140.5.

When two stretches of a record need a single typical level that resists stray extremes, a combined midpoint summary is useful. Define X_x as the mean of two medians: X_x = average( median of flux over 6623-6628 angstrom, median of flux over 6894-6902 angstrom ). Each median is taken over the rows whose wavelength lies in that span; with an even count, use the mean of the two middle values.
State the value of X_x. 8.00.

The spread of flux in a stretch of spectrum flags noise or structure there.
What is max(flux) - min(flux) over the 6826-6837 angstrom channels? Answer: 0.8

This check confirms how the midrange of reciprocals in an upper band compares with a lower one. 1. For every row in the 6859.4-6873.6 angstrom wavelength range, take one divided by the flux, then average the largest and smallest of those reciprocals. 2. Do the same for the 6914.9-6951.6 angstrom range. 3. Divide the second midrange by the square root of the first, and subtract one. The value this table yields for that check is -0.603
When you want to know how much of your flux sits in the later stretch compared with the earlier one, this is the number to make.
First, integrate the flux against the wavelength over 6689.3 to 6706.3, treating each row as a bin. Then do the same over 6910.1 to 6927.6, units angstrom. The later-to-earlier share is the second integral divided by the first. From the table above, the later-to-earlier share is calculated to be 0.89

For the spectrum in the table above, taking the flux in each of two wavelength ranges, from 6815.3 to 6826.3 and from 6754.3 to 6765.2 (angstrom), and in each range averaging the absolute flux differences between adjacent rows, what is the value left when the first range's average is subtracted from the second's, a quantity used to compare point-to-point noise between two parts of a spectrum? 0.14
